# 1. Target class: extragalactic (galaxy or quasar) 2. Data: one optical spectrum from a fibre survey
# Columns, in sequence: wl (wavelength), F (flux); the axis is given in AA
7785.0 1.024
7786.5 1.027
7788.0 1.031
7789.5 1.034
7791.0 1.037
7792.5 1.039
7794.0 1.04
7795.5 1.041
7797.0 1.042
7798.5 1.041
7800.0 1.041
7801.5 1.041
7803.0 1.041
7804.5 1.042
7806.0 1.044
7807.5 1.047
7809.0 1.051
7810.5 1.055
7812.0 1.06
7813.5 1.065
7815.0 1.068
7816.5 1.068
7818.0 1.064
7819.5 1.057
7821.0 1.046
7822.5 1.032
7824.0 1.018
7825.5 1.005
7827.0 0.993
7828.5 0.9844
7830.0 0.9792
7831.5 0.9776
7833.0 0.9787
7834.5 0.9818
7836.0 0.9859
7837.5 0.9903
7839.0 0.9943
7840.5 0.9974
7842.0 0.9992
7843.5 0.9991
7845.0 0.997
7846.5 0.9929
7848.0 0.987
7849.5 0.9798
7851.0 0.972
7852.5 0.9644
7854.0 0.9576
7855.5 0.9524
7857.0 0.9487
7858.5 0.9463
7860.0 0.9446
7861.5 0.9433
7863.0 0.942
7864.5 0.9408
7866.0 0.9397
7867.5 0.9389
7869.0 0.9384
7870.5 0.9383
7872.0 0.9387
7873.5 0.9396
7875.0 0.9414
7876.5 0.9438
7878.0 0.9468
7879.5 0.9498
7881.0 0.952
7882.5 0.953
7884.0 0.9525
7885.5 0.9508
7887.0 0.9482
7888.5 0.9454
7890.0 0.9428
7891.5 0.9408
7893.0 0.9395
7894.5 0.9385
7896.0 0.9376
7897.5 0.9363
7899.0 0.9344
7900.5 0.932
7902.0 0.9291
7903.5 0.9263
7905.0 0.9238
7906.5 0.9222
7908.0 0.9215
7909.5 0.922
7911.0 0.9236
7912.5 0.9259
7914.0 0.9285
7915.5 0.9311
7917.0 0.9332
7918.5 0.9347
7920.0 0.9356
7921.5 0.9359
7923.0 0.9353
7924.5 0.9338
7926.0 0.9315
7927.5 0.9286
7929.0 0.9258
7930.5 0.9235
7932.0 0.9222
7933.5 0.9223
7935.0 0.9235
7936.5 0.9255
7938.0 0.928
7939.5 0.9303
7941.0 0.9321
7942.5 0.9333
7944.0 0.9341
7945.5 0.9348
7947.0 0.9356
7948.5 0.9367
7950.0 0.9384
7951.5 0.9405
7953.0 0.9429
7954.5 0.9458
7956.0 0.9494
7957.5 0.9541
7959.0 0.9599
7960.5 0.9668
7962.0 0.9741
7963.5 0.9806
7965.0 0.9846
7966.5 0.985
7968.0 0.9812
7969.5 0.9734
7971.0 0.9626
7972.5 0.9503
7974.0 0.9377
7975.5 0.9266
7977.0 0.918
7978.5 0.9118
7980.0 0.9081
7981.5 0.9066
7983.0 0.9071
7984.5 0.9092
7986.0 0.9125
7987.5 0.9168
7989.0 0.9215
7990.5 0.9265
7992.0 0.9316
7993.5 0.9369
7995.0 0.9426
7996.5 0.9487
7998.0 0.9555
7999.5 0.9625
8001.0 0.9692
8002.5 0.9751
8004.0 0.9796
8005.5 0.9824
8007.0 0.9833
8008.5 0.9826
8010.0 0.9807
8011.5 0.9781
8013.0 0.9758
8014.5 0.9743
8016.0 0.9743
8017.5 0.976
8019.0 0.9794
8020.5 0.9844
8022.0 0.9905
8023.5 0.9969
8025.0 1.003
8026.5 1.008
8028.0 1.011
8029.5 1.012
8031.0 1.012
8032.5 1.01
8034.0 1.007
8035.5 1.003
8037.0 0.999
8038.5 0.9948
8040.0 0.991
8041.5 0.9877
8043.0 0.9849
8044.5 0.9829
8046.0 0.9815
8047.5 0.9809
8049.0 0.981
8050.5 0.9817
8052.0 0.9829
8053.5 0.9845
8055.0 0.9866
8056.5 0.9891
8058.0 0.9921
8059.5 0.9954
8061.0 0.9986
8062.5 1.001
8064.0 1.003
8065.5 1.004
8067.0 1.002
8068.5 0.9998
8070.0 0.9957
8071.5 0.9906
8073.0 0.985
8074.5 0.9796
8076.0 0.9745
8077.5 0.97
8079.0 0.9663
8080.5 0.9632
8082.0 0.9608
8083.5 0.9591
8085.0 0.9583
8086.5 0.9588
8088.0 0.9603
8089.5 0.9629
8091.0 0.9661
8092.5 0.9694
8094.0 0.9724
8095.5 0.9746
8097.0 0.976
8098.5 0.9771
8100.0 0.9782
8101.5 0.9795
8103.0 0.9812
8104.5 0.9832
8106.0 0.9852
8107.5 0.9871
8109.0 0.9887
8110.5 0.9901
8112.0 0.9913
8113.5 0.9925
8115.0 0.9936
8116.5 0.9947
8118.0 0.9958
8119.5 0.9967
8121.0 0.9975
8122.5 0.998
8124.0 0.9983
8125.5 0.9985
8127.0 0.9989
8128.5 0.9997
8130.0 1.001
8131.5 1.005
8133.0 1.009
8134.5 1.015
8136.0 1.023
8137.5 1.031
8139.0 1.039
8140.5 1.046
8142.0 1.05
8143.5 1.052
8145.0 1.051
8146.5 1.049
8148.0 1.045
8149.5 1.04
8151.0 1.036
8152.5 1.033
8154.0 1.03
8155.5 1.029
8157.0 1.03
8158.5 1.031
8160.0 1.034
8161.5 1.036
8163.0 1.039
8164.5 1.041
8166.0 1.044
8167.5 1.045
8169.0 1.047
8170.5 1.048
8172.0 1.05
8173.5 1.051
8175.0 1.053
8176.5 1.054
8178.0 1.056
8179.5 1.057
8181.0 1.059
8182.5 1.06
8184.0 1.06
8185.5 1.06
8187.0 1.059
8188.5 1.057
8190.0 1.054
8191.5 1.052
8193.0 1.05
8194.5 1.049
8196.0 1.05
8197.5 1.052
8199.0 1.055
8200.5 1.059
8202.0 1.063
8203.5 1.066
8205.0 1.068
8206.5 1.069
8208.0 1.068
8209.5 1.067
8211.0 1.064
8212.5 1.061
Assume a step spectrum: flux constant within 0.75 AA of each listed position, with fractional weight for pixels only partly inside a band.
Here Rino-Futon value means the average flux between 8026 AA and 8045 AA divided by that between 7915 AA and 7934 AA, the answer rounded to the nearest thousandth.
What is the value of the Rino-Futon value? 1.075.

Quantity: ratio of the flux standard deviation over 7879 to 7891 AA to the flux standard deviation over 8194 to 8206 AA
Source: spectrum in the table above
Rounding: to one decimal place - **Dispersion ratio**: 0.5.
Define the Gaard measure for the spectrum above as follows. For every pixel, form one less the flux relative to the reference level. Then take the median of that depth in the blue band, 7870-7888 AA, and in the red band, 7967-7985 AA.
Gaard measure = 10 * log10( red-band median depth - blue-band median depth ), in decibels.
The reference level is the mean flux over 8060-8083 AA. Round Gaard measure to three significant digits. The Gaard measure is -15.9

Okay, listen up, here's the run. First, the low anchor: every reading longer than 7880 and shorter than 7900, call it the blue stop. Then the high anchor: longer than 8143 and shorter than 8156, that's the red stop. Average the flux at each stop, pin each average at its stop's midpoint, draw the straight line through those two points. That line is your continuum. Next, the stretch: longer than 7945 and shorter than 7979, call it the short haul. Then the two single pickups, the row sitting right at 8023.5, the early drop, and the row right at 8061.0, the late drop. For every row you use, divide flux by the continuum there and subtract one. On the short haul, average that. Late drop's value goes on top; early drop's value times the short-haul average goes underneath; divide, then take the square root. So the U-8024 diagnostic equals 12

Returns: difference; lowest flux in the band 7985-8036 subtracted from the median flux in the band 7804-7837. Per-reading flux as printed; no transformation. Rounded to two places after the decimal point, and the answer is 0.13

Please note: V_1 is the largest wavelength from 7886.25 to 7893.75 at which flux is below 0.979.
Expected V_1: 7893.0 AA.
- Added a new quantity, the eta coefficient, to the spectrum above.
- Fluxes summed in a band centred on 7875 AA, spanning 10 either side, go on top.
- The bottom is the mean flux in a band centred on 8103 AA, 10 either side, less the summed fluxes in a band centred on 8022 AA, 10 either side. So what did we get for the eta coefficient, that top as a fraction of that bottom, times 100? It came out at -103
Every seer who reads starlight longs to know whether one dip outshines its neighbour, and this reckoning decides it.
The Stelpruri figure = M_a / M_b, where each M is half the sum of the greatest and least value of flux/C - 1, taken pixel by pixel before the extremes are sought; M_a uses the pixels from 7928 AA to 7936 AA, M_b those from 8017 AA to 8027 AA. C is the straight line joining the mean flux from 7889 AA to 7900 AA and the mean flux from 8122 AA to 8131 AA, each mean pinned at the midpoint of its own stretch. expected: -1.2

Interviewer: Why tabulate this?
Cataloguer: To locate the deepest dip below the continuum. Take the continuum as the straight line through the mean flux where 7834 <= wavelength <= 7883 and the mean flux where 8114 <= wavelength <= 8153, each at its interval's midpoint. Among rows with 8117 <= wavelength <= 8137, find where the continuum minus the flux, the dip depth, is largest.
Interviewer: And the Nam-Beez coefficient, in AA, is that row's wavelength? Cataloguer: 8118.0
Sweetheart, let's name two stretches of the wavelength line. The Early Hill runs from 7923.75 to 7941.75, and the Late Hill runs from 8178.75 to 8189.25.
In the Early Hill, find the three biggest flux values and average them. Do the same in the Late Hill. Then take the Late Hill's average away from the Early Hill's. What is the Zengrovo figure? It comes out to -0.13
